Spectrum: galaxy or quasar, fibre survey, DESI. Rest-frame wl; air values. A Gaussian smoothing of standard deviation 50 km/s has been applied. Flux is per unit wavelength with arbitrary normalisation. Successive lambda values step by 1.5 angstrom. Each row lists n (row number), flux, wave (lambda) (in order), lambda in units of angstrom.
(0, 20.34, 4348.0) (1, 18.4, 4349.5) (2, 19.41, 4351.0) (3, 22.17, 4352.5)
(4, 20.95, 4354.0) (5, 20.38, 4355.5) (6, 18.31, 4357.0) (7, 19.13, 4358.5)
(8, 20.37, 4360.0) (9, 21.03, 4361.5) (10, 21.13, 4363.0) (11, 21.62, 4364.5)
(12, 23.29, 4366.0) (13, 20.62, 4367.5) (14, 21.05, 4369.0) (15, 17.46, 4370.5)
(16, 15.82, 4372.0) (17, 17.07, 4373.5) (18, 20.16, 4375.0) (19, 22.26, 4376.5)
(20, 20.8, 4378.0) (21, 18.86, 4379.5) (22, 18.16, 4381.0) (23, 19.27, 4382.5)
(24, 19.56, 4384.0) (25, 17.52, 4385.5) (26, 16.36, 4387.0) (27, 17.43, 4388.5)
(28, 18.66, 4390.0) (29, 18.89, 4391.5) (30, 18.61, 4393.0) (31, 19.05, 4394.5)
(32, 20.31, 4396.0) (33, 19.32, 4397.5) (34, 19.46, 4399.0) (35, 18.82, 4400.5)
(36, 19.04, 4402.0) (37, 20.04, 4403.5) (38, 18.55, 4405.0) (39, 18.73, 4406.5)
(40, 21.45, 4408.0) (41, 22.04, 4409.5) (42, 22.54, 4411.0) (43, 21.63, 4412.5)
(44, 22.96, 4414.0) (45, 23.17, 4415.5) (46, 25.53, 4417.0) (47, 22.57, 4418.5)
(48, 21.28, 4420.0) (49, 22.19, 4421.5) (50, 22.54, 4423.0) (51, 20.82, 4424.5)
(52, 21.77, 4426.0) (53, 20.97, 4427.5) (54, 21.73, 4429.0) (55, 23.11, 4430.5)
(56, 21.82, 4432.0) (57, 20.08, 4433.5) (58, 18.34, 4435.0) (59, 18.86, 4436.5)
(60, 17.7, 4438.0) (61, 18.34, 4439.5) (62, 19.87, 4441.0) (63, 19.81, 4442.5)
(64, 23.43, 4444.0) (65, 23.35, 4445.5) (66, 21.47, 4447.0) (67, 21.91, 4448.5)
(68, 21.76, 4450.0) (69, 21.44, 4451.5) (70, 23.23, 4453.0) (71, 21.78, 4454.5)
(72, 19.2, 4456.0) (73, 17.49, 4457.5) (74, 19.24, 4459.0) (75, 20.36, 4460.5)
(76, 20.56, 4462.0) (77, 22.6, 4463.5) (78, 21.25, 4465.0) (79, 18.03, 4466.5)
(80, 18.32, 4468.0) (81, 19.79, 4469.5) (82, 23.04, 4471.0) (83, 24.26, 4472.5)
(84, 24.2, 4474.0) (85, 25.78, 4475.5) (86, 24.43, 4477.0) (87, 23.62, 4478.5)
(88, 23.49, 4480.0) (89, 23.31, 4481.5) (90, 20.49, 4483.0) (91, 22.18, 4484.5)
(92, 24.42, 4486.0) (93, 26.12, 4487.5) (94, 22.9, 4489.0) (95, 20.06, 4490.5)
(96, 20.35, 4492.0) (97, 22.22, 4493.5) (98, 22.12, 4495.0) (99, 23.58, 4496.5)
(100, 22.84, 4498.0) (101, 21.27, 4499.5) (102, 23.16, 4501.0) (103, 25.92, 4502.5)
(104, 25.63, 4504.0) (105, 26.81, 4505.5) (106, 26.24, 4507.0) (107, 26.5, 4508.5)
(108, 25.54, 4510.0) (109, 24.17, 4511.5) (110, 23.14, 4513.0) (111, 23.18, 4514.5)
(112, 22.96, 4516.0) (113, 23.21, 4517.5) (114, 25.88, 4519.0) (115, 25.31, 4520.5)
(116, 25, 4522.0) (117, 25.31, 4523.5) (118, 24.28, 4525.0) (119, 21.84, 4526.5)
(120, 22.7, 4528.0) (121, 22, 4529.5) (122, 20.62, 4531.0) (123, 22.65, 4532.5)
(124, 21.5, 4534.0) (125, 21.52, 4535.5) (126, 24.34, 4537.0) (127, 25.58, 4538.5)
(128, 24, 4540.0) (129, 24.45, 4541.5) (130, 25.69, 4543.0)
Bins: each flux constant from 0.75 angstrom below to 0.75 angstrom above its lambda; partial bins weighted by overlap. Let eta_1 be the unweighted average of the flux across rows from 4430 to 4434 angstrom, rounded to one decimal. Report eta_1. 21.7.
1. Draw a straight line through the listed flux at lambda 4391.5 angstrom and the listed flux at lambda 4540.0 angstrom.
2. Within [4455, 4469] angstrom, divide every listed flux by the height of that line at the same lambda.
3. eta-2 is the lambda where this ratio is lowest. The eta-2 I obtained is 4457.5 angstrom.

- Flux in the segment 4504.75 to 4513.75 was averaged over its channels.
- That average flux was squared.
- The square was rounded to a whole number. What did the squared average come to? 645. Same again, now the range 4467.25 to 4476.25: 509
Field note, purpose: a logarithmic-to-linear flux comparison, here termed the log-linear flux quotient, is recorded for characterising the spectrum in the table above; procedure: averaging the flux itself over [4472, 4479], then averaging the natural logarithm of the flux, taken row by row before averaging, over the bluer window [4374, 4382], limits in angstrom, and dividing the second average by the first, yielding 0.122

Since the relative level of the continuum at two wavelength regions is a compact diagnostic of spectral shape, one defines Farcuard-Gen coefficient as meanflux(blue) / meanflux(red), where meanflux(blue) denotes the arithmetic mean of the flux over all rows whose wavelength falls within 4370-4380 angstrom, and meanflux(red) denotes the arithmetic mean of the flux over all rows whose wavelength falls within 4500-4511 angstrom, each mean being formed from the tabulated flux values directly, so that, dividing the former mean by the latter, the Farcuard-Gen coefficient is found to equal 0.74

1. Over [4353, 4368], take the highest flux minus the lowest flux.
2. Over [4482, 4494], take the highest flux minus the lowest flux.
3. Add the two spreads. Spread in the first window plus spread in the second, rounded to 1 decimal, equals 11.0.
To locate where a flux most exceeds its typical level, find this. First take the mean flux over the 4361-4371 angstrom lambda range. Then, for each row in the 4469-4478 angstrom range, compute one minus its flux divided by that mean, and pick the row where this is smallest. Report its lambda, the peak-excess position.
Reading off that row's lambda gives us 4475.5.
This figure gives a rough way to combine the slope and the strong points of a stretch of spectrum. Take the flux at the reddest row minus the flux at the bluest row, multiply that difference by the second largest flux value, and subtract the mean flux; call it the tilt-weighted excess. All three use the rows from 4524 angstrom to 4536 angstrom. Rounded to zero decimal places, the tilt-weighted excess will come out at -85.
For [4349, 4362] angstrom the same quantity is 35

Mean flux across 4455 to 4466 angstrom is 20.1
